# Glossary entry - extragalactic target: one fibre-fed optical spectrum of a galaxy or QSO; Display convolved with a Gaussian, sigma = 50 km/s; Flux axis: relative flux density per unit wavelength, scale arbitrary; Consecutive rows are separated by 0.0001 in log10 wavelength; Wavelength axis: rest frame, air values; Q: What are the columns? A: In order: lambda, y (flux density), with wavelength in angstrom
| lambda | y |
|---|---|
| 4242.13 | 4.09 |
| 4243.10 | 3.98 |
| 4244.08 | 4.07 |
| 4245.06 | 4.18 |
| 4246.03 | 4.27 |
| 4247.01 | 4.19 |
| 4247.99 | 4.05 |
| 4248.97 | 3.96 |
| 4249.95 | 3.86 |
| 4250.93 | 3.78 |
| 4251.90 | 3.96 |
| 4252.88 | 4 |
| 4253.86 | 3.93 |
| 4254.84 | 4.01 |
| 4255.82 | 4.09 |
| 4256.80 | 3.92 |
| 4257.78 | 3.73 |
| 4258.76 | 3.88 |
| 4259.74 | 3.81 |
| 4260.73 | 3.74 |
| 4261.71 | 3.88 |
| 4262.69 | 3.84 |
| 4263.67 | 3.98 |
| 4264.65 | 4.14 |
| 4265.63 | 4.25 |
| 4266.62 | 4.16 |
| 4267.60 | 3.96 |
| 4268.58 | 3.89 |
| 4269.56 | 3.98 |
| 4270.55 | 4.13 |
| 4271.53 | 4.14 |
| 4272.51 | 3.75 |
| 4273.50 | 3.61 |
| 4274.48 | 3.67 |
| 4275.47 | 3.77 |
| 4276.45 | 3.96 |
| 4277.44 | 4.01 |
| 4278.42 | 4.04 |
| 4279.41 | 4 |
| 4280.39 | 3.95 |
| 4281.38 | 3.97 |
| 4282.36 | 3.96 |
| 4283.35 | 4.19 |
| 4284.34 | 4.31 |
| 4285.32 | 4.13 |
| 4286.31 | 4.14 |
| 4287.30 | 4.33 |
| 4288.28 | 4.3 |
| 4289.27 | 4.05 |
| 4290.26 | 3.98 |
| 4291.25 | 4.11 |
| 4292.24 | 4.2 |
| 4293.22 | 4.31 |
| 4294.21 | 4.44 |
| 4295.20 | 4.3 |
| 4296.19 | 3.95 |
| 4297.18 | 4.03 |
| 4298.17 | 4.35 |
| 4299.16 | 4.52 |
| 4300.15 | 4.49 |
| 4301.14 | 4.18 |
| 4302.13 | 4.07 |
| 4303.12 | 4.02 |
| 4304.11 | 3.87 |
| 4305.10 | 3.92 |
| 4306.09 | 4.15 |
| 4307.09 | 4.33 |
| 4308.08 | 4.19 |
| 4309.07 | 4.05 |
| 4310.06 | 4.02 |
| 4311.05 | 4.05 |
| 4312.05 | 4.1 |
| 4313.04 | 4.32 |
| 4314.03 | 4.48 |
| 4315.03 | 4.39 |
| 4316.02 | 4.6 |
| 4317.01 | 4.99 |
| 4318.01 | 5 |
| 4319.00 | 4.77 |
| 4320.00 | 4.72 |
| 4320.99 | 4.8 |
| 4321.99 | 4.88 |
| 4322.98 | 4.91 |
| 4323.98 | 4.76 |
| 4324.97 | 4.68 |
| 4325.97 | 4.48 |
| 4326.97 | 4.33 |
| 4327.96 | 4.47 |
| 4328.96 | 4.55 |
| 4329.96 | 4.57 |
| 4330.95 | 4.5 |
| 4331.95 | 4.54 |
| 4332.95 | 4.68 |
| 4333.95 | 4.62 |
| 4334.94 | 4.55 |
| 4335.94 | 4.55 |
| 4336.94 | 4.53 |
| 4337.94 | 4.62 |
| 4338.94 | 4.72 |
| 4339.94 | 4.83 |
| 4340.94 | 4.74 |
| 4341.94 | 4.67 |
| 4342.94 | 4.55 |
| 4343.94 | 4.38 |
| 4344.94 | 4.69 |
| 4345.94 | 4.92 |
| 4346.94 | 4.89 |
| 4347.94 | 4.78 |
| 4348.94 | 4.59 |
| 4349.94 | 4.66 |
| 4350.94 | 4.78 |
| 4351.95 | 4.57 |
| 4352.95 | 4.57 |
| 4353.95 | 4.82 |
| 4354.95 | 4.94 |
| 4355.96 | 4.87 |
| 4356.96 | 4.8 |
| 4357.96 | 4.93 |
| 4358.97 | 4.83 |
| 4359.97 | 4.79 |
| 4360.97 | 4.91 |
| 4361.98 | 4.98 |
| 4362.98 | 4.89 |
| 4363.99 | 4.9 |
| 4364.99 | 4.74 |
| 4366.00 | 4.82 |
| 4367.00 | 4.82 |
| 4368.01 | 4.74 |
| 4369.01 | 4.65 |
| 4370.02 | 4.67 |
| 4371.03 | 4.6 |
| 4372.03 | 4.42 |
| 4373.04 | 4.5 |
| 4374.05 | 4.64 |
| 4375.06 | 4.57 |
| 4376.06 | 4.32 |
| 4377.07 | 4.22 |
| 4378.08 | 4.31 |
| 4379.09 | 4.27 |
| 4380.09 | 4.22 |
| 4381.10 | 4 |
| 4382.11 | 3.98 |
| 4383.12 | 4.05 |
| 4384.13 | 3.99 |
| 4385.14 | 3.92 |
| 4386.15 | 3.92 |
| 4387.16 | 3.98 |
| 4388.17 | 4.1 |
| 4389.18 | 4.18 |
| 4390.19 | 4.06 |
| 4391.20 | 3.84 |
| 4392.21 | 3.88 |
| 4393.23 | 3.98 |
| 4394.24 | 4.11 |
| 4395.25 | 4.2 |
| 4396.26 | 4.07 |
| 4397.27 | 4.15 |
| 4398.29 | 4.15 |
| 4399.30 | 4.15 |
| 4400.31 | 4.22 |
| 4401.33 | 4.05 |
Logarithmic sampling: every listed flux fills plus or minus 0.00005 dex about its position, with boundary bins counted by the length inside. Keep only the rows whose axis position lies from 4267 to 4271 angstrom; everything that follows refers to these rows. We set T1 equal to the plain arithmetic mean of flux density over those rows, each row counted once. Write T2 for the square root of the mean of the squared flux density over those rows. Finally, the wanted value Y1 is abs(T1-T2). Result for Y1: 0.0010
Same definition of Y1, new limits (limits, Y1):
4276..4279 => 0.0001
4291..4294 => 0.0008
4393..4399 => 0.0006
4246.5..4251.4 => 0.0026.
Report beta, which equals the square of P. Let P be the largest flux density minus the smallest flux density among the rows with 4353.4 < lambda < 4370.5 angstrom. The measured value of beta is 0.11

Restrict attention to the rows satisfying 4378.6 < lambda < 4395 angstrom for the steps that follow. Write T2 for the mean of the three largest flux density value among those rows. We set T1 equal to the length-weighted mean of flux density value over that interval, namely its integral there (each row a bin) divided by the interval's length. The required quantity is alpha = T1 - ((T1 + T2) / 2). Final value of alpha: -0.10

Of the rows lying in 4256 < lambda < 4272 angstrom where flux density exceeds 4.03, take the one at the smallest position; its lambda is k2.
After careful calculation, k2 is 4264.65 angstrom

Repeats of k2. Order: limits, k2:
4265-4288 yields 4265.63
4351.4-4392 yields 4351.95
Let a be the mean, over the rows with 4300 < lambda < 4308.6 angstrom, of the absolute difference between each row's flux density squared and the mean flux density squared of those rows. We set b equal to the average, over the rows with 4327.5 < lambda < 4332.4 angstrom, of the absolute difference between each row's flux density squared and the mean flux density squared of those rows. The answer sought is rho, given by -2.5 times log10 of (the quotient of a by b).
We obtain -1.5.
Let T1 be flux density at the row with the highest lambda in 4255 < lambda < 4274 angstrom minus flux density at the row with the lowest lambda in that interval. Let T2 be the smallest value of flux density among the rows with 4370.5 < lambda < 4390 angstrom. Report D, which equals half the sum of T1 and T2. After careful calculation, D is 1.72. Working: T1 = -0.5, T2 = 3.92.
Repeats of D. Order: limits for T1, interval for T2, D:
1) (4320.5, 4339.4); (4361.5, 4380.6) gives 2.07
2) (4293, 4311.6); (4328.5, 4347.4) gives 2.06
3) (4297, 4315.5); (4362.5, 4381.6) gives 2.18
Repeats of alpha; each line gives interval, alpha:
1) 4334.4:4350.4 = -0.11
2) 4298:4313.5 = -0.15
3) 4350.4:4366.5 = -0.06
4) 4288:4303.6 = -0.14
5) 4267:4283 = -0.09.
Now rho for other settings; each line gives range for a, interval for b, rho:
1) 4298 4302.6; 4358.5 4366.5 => -0.9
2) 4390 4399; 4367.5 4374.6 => -0.1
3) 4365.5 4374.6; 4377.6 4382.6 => 0.2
